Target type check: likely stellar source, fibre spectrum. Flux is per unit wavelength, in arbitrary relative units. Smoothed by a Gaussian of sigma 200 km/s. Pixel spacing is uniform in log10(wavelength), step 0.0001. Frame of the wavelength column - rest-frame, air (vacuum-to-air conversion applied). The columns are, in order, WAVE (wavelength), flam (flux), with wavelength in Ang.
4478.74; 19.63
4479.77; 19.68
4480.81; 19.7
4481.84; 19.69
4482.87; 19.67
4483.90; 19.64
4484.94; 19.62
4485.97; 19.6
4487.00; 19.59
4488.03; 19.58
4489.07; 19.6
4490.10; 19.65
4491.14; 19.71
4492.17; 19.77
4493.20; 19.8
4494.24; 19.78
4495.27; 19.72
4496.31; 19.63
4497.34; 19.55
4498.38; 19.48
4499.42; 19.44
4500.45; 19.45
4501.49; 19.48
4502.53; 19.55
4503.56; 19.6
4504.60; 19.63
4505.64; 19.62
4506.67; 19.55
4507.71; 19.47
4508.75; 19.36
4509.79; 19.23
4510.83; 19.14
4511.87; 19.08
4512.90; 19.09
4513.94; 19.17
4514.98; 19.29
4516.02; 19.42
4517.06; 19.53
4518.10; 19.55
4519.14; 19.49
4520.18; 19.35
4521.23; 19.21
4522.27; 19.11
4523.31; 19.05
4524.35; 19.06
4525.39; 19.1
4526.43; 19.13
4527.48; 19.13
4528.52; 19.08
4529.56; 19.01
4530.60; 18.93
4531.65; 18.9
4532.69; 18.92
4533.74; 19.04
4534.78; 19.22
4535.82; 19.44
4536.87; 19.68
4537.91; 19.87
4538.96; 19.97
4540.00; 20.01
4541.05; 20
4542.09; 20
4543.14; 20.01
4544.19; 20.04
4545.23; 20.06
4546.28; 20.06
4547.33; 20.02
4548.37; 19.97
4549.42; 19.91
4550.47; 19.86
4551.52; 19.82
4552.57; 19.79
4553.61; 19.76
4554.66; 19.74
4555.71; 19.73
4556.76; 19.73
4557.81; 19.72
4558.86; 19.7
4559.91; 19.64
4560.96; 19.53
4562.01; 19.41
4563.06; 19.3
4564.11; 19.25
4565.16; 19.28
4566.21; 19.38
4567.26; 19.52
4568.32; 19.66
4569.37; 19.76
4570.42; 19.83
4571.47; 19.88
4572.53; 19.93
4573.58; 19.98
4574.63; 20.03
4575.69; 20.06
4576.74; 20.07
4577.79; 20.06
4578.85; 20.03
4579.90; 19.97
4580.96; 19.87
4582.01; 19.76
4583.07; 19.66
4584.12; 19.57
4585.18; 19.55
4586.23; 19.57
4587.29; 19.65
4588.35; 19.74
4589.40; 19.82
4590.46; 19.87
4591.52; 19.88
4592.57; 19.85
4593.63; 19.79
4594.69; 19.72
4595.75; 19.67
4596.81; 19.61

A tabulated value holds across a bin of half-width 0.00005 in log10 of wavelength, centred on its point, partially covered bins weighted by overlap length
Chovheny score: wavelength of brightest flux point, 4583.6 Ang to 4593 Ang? 4591.52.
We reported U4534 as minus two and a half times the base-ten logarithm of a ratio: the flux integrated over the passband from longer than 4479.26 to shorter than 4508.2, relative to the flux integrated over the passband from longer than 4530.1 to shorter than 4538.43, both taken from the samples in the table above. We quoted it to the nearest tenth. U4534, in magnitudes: -1.4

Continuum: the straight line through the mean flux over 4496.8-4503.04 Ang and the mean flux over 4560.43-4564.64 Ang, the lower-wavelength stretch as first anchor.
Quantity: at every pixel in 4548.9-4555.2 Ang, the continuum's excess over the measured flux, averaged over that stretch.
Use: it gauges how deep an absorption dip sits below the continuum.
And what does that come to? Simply -0.4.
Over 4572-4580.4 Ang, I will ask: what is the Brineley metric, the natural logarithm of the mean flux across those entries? 2.997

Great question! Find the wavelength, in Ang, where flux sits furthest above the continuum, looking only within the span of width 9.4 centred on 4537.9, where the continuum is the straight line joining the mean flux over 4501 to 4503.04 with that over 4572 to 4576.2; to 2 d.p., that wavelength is 4540.00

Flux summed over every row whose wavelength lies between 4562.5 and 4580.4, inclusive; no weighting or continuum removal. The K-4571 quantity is 336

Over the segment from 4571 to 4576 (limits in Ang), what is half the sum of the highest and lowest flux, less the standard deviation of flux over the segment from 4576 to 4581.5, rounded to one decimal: 19.9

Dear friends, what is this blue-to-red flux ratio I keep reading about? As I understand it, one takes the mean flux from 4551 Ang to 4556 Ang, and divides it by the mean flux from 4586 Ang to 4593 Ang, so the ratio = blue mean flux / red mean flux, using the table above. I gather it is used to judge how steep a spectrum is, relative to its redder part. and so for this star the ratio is 1.00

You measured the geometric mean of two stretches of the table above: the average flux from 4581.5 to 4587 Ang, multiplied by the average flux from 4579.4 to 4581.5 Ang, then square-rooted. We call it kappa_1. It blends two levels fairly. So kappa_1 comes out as 19.8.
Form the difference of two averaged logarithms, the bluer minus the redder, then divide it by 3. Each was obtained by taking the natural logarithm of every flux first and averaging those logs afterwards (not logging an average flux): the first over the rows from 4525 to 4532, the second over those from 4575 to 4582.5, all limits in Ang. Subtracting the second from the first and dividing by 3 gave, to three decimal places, -0.016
